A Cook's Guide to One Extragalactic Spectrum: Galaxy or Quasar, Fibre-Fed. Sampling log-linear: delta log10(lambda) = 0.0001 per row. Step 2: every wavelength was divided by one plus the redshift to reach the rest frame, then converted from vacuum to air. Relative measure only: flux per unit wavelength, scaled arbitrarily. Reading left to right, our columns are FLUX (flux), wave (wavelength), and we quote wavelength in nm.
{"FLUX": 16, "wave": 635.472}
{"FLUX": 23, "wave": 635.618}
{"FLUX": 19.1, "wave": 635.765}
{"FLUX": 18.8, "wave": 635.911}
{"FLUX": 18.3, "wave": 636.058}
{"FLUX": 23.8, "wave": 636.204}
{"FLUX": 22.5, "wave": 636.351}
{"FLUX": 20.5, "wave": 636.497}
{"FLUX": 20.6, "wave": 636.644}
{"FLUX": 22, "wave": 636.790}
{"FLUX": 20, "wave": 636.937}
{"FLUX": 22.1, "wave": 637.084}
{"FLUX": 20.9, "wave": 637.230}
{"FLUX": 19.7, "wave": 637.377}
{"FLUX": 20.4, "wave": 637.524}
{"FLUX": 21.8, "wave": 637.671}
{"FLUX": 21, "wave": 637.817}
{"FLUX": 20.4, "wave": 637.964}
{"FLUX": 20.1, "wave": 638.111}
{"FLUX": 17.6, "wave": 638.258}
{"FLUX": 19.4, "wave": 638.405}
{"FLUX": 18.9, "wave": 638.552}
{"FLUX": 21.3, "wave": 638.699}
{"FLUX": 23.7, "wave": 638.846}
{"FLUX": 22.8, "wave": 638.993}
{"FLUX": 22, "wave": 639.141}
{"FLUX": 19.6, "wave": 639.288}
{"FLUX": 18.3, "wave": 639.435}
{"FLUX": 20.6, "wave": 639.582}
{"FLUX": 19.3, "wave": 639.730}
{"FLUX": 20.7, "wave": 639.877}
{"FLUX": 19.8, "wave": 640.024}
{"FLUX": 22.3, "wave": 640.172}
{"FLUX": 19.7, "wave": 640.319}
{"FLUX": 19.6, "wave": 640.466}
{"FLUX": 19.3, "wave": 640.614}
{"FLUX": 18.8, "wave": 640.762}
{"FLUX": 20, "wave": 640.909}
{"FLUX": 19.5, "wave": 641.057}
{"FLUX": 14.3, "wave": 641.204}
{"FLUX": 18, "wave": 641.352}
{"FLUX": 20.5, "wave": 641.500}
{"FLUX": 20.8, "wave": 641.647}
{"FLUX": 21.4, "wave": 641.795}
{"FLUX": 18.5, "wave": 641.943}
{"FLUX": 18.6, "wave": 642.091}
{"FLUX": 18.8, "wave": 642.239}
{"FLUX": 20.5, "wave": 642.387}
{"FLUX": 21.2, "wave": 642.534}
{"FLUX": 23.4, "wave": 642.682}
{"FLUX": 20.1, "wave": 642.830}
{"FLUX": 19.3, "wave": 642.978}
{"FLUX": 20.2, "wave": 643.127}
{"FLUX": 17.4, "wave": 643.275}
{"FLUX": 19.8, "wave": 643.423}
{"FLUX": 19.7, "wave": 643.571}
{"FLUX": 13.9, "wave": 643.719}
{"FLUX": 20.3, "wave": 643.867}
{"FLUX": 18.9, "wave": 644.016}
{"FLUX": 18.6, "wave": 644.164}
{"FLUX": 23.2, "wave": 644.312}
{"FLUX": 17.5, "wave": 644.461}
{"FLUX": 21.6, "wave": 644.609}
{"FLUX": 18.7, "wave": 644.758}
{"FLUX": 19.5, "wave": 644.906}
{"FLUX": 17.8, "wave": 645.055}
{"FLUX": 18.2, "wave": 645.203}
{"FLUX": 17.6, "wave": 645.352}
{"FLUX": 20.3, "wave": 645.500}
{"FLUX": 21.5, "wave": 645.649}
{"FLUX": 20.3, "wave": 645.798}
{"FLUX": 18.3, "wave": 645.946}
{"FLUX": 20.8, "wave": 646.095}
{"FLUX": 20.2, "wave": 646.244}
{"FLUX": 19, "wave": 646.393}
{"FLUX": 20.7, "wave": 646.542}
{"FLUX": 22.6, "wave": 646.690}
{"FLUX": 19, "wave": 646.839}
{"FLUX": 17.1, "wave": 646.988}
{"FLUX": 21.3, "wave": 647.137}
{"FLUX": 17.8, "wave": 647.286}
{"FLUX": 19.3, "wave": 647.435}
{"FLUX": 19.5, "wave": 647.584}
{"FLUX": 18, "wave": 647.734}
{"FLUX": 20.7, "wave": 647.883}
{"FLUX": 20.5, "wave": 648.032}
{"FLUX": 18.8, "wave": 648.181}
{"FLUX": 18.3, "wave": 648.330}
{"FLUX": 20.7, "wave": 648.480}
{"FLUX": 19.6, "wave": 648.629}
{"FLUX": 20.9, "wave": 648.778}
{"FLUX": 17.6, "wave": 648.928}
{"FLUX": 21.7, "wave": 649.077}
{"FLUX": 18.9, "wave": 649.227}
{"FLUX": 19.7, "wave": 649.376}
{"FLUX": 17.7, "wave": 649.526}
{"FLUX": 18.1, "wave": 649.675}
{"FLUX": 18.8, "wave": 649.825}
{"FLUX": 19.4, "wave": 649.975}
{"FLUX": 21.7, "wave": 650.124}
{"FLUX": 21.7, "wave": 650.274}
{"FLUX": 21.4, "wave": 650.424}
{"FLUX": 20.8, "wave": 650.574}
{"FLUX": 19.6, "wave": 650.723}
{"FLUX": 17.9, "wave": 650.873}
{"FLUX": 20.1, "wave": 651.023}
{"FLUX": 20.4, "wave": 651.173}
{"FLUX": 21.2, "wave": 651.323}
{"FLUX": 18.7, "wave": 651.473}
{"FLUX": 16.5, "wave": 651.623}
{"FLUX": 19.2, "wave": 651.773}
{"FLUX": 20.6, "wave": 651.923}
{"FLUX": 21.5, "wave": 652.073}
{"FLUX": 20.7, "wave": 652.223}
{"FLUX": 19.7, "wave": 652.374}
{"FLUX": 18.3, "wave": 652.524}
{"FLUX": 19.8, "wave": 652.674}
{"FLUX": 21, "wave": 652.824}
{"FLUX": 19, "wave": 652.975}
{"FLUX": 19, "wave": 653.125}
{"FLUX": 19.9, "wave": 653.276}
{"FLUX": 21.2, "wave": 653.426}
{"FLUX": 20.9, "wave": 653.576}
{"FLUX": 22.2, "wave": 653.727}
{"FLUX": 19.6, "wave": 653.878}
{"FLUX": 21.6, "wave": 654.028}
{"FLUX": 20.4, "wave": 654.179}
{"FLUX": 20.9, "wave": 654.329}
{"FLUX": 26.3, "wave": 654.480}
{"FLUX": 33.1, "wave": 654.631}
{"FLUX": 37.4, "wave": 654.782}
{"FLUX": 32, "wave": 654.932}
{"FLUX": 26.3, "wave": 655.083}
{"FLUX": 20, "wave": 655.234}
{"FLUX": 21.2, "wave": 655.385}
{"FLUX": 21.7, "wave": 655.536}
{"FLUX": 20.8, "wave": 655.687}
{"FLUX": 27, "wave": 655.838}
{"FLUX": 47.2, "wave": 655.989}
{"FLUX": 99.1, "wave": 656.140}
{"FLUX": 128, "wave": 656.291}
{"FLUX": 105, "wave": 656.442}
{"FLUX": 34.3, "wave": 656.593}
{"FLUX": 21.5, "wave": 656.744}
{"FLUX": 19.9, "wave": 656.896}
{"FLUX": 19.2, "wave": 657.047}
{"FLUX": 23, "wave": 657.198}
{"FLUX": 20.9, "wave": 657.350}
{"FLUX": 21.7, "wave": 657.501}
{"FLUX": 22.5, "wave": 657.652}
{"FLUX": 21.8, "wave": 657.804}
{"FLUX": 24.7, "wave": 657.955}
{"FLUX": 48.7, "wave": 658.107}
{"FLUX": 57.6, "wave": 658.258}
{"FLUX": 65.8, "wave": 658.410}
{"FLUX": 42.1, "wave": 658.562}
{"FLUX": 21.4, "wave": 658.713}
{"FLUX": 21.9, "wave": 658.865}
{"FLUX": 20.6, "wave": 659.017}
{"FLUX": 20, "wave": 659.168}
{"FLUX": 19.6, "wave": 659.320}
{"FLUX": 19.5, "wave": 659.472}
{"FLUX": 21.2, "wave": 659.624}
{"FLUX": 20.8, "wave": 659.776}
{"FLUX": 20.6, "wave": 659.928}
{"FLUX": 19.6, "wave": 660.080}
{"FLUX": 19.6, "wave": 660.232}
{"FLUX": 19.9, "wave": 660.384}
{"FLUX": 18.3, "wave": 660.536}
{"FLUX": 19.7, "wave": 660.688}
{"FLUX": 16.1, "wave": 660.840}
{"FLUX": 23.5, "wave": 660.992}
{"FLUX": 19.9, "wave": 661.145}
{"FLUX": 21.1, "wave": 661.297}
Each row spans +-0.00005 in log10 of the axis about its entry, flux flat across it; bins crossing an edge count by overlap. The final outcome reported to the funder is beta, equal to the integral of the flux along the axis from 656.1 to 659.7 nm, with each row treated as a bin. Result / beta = 136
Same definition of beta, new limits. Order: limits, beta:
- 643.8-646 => 43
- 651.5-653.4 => 37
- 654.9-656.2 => 45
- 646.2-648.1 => 37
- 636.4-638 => 33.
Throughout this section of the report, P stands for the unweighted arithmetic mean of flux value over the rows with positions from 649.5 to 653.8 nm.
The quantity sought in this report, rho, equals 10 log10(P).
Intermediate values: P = 19.9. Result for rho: 13.0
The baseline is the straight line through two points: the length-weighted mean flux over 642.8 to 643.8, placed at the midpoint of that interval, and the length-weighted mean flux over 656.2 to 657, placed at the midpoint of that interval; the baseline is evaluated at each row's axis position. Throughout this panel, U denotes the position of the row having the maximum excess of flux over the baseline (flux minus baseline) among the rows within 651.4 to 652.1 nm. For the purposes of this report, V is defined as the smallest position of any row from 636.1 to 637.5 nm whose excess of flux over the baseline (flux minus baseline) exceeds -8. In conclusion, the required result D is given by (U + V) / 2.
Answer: 644.14 nm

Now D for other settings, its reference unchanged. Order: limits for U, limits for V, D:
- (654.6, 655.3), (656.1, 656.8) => 655.46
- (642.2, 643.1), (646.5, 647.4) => 644.69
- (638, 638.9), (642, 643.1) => 640.47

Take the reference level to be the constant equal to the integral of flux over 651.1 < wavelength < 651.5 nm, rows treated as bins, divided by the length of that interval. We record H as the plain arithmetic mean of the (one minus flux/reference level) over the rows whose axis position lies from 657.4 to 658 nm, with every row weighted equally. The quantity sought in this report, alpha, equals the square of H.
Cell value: 0.014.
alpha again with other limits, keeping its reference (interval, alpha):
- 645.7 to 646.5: 0.001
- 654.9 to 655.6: 0.039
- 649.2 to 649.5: 0.002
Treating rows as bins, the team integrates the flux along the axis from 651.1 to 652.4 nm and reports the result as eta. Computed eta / 26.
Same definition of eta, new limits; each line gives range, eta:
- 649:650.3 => 26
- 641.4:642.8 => 29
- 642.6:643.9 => 25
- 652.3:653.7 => 28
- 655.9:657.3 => 76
